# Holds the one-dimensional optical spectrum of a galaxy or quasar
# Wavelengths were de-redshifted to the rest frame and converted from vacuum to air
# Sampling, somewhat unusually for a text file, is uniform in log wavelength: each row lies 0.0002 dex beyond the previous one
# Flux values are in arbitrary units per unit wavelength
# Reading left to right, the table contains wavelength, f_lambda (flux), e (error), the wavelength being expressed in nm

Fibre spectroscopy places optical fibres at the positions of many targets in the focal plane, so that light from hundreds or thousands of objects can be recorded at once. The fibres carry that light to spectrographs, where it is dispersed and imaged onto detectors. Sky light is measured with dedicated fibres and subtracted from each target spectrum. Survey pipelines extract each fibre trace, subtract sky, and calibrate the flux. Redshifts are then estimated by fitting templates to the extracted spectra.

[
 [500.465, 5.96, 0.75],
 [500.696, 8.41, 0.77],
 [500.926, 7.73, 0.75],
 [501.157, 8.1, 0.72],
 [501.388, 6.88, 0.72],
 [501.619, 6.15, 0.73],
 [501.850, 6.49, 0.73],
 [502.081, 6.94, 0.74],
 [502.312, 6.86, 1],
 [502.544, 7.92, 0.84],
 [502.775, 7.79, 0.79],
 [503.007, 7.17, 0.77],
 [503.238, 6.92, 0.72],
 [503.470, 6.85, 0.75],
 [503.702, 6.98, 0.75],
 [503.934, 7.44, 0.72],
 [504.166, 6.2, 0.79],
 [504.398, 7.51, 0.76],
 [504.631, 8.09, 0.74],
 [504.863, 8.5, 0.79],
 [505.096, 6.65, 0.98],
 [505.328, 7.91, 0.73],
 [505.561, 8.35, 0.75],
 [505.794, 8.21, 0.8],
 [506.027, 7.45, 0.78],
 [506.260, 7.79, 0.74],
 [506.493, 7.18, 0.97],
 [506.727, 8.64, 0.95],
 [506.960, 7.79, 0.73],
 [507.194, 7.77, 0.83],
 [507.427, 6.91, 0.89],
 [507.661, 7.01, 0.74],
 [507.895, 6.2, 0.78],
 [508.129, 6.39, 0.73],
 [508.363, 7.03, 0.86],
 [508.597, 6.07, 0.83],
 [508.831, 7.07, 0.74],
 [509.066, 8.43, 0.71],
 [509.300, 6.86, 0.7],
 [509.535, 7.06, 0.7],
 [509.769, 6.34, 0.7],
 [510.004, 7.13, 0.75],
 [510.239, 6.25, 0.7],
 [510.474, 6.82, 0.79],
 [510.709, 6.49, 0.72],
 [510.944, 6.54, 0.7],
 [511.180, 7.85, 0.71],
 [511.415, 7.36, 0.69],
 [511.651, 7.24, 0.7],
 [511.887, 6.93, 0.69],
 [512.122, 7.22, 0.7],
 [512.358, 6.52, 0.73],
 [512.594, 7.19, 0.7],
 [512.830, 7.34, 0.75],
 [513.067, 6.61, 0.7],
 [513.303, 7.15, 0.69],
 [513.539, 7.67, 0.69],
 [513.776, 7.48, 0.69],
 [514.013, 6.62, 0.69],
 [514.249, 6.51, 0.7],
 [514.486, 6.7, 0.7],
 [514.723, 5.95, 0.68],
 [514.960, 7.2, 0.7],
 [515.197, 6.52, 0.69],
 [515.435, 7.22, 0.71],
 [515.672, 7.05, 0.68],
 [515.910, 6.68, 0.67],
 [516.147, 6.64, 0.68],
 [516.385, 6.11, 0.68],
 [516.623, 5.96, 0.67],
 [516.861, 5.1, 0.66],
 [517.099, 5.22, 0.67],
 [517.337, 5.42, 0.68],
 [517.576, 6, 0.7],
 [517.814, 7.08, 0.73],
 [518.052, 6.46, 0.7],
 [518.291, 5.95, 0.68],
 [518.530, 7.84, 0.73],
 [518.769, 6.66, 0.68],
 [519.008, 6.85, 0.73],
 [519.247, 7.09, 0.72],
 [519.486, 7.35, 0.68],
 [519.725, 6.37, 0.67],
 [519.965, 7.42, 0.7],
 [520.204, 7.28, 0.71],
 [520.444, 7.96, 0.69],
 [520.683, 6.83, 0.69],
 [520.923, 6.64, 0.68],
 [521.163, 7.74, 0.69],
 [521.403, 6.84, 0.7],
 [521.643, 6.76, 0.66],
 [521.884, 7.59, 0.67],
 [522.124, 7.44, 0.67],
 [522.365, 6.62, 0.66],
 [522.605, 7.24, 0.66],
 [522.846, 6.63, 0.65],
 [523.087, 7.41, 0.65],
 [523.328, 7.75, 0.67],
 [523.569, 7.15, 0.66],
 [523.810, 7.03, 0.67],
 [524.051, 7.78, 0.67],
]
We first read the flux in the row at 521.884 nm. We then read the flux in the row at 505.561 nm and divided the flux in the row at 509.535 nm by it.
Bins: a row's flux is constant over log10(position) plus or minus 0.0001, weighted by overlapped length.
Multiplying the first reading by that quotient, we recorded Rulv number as 6.4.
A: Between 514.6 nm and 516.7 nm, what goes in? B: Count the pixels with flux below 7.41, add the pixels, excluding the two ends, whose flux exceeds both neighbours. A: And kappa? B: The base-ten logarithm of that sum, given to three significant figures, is 1.04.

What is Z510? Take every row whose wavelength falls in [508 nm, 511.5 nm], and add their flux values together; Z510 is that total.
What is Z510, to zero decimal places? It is 104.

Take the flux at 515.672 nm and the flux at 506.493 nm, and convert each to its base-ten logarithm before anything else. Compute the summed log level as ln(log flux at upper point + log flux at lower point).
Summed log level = 0.533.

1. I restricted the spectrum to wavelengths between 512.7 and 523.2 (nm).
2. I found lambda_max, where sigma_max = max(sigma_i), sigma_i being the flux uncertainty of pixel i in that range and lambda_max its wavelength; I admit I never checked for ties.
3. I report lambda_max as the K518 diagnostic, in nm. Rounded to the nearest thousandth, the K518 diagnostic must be 512.830 nm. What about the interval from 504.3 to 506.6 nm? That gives 505.096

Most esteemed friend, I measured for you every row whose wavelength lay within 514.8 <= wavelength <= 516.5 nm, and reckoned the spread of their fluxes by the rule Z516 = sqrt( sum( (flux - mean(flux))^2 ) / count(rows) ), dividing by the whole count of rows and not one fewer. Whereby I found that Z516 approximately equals 0.38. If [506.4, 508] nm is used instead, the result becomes 0.73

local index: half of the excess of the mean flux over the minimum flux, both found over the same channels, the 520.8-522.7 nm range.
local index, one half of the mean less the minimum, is 0.24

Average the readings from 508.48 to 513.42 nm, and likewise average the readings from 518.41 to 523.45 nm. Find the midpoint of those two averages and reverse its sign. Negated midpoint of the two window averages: -7.07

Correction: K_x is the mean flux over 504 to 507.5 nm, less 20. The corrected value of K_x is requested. -12.3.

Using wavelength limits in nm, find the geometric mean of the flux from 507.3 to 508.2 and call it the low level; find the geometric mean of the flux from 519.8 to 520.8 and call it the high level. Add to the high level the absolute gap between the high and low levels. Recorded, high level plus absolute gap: 8.10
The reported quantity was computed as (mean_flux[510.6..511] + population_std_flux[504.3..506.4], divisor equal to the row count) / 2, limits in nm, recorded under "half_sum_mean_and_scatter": 3.53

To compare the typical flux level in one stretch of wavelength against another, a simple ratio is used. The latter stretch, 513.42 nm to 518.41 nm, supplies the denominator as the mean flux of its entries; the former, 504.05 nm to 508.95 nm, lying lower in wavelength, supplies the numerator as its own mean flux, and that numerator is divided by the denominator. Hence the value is 1.14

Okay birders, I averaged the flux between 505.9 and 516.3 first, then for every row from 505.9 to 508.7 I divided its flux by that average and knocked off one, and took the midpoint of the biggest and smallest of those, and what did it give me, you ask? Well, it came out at 0.048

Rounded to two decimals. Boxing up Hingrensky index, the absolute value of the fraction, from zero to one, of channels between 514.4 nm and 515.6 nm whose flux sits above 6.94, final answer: 0.40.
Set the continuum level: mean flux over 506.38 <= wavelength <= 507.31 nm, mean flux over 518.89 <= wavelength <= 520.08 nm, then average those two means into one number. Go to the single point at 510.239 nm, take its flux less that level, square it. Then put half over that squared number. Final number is 0.4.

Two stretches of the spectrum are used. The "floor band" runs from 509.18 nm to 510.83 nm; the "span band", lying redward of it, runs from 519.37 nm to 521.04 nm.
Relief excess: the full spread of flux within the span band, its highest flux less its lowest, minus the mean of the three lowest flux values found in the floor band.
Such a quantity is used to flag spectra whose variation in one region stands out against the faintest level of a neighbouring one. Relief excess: -4.8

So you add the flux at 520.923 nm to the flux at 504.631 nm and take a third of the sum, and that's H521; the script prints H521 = 4.91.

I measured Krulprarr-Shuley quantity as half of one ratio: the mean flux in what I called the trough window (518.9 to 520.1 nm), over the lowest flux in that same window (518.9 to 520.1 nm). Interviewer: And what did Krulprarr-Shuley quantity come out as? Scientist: 0.551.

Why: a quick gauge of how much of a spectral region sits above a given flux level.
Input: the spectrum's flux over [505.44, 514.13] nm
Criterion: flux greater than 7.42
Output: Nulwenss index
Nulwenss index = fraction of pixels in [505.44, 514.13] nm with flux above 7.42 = 0.3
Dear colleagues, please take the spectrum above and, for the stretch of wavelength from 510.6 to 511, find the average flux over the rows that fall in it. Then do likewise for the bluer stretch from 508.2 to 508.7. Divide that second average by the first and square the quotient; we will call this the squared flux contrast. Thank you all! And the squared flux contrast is 1.01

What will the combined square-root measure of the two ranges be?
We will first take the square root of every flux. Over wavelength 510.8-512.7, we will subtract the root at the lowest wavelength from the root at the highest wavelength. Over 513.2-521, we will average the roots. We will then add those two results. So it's 2.7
